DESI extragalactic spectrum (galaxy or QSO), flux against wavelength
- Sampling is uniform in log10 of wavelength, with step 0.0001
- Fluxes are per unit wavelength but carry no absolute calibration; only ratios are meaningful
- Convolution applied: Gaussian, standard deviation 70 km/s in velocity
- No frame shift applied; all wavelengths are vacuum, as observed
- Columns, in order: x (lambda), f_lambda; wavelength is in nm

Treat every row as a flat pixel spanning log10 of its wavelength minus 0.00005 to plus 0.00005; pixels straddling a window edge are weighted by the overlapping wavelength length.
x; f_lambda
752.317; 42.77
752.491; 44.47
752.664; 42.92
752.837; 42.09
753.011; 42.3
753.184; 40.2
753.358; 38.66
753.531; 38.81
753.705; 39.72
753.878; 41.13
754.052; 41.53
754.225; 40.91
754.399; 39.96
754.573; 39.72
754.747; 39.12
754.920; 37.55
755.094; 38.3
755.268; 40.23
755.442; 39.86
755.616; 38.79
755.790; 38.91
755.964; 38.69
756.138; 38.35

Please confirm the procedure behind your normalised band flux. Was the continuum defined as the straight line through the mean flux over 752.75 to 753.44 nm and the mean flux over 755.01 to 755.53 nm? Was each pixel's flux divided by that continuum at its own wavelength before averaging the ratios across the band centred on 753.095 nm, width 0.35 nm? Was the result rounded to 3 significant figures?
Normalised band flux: 1.01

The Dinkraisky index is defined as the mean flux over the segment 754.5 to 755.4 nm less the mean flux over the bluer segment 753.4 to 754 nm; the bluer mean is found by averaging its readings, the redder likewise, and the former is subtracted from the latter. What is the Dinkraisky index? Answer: -0.9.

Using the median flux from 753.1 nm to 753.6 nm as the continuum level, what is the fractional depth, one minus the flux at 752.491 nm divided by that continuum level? -0.15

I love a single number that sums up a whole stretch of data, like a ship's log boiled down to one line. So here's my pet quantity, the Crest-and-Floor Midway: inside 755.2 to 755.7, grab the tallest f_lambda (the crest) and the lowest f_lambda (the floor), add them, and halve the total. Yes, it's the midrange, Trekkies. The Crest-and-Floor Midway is 39.5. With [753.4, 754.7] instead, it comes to 40.2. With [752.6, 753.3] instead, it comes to 41.6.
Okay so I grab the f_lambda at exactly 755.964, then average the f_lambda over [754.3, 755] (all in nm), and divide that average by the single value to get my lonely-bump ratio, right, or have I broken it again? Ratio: 1.01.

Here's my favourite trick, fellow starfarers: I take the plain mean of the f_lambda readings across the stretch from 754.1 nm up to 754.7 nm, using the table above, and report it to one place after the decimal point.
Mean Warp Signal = 40.2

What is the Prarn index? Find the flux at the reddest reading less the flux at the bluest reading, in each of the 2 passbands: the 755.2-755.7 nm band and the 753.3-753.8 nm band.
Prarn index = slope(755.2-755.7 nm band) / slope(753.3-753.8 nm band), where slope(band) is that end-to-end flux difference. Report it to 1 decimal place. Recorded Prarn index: -1.4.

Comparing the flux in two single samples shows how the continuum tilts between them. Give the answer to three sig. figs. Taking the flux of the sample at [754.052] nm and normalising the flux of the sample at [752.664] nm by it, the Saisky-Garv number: 1.03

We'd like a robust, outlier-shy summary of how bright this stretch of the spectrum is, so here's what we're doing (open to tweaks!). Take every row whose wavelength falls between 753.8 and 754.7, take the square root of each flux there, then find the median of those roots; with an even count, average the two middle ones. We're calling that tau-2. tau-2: 6.40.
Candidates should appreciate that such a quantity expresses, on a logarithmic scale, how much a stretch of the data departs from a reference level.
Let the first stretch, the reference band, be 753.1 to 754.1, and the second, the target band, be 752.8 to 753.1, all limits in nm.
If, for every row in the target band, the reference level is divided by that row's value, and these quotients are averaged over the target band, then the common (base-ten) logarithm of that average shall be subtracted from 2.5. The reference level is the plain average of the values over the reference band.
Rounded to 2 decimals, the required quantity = 2.52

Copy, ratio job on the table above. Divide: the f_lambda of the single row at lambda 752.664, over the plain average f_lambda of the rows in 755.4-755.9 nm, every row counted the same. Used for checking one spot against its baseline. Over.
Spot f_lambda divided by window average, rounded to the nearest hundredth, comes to 1.10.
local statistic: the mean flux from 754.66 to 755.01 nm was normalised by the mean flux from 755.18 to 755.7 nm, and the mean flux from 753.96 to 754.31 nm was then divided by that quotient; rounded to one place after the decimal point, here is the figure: 42.6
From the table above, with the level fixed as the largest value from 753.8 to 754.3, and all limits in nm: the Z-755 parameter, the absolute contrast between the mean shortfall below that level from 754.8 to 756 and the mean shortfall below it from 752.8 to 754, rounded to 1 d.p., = 1.5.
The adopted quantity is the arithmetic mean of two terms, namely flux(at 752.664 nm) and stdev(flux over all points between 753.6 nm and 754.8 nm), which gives 21.9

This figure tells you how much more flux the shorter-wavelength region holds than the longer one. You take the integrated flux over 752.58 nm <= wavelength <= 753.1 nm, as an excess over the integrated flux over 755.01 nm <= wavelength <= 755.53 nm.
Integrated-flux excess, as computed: 1.5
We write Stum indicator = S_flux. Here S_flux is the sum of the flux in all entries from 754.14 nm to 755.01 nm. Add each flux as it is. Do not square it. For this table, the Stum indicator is 197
